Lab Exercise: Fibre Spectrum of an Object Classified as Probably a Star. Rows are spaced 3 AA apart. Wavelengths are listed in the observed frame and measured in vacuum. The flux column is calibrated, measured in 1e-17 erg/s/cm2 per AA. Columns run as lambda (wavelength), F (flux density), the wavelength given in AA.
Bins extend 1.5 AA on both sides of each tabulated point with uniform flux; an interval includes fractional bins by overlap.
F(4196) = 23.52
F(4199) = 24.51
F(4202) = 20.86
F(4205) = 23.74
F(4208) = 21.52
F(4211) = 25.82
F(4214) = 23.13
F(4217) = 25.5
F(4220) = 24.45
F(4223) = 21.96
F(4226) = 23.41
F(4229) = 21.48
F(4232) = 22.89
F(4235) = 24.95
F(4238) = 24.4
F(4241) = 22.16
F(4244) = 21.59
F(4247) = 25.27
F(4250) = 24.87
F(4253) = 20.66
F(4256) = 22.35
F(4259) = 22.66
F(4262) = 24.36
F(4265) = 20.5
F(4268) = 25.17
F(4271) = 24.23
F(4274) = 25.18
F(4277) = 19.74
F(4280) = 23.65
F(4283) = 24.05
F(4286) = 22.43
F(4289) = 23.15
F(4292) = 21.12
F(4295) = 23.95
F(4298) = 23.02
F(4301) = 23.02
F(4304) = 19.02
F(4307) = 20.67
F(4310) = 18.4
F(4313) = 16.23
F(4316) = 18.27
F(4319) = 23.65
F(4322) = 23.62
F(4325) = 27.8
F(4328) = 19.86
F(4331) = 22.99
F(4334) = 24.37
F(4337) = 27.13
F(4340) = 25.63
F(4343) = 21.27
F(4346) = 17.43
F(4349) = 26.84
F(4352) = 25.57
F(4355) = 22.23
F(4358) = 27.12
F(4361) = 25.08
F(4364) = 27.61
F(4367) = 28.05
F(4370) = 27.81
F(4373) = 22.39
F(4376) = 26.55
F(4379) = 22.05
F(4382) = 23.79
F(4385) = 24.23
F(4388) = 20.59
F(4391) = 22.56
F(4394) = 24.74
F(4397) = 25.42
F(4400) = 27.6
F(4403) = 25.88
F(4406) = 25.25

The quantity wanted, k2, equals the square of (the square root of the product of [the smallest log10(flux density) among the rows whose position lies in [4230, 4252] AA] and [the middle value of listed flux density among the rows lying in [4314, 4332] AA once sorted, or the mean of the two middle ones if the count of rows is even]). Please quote 31.1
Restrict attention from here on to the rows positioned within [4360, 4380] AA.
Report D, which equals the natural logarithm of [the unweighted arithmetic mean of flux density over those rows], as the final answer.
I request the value 3.244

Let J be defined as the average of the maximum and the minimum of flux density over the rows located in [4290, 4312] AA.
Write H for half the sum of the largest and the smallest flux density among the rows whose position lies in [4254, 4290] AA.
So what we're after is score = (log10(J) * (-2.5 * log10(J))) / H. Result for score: -0.196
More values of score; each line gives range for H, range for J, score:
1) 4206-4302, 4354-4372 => -0.215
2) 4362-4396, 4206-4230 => -0.194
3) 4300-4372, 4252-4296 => -0.206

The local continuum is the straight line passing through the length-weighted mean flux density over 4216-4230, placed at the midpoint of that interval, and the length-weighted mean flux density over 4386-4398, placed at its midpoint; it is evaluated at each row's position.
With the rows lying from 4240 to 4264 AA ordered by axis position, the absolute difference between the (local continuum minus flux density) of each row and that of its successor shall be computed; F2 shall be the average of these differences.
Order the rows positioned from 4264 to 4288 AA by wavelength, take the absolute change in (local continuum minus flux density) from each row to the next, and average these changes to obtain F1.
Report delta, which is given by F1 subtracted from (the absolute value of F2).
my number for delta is -0.8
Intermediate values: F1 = 2.56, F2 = 1.8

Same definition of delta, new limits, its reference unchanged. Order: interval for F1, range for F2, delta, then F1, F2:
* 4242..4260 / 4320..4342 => 1.4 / 2.06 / 3.5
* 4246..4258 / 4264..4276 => 0.1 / 2.10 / 2.2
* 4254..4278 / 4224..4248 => -0.8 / 2.55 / 1.8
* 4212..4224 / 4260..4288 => 0.8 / 1.97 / 2.7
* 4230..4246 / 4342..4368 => 2.1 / 1.35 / 3.5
